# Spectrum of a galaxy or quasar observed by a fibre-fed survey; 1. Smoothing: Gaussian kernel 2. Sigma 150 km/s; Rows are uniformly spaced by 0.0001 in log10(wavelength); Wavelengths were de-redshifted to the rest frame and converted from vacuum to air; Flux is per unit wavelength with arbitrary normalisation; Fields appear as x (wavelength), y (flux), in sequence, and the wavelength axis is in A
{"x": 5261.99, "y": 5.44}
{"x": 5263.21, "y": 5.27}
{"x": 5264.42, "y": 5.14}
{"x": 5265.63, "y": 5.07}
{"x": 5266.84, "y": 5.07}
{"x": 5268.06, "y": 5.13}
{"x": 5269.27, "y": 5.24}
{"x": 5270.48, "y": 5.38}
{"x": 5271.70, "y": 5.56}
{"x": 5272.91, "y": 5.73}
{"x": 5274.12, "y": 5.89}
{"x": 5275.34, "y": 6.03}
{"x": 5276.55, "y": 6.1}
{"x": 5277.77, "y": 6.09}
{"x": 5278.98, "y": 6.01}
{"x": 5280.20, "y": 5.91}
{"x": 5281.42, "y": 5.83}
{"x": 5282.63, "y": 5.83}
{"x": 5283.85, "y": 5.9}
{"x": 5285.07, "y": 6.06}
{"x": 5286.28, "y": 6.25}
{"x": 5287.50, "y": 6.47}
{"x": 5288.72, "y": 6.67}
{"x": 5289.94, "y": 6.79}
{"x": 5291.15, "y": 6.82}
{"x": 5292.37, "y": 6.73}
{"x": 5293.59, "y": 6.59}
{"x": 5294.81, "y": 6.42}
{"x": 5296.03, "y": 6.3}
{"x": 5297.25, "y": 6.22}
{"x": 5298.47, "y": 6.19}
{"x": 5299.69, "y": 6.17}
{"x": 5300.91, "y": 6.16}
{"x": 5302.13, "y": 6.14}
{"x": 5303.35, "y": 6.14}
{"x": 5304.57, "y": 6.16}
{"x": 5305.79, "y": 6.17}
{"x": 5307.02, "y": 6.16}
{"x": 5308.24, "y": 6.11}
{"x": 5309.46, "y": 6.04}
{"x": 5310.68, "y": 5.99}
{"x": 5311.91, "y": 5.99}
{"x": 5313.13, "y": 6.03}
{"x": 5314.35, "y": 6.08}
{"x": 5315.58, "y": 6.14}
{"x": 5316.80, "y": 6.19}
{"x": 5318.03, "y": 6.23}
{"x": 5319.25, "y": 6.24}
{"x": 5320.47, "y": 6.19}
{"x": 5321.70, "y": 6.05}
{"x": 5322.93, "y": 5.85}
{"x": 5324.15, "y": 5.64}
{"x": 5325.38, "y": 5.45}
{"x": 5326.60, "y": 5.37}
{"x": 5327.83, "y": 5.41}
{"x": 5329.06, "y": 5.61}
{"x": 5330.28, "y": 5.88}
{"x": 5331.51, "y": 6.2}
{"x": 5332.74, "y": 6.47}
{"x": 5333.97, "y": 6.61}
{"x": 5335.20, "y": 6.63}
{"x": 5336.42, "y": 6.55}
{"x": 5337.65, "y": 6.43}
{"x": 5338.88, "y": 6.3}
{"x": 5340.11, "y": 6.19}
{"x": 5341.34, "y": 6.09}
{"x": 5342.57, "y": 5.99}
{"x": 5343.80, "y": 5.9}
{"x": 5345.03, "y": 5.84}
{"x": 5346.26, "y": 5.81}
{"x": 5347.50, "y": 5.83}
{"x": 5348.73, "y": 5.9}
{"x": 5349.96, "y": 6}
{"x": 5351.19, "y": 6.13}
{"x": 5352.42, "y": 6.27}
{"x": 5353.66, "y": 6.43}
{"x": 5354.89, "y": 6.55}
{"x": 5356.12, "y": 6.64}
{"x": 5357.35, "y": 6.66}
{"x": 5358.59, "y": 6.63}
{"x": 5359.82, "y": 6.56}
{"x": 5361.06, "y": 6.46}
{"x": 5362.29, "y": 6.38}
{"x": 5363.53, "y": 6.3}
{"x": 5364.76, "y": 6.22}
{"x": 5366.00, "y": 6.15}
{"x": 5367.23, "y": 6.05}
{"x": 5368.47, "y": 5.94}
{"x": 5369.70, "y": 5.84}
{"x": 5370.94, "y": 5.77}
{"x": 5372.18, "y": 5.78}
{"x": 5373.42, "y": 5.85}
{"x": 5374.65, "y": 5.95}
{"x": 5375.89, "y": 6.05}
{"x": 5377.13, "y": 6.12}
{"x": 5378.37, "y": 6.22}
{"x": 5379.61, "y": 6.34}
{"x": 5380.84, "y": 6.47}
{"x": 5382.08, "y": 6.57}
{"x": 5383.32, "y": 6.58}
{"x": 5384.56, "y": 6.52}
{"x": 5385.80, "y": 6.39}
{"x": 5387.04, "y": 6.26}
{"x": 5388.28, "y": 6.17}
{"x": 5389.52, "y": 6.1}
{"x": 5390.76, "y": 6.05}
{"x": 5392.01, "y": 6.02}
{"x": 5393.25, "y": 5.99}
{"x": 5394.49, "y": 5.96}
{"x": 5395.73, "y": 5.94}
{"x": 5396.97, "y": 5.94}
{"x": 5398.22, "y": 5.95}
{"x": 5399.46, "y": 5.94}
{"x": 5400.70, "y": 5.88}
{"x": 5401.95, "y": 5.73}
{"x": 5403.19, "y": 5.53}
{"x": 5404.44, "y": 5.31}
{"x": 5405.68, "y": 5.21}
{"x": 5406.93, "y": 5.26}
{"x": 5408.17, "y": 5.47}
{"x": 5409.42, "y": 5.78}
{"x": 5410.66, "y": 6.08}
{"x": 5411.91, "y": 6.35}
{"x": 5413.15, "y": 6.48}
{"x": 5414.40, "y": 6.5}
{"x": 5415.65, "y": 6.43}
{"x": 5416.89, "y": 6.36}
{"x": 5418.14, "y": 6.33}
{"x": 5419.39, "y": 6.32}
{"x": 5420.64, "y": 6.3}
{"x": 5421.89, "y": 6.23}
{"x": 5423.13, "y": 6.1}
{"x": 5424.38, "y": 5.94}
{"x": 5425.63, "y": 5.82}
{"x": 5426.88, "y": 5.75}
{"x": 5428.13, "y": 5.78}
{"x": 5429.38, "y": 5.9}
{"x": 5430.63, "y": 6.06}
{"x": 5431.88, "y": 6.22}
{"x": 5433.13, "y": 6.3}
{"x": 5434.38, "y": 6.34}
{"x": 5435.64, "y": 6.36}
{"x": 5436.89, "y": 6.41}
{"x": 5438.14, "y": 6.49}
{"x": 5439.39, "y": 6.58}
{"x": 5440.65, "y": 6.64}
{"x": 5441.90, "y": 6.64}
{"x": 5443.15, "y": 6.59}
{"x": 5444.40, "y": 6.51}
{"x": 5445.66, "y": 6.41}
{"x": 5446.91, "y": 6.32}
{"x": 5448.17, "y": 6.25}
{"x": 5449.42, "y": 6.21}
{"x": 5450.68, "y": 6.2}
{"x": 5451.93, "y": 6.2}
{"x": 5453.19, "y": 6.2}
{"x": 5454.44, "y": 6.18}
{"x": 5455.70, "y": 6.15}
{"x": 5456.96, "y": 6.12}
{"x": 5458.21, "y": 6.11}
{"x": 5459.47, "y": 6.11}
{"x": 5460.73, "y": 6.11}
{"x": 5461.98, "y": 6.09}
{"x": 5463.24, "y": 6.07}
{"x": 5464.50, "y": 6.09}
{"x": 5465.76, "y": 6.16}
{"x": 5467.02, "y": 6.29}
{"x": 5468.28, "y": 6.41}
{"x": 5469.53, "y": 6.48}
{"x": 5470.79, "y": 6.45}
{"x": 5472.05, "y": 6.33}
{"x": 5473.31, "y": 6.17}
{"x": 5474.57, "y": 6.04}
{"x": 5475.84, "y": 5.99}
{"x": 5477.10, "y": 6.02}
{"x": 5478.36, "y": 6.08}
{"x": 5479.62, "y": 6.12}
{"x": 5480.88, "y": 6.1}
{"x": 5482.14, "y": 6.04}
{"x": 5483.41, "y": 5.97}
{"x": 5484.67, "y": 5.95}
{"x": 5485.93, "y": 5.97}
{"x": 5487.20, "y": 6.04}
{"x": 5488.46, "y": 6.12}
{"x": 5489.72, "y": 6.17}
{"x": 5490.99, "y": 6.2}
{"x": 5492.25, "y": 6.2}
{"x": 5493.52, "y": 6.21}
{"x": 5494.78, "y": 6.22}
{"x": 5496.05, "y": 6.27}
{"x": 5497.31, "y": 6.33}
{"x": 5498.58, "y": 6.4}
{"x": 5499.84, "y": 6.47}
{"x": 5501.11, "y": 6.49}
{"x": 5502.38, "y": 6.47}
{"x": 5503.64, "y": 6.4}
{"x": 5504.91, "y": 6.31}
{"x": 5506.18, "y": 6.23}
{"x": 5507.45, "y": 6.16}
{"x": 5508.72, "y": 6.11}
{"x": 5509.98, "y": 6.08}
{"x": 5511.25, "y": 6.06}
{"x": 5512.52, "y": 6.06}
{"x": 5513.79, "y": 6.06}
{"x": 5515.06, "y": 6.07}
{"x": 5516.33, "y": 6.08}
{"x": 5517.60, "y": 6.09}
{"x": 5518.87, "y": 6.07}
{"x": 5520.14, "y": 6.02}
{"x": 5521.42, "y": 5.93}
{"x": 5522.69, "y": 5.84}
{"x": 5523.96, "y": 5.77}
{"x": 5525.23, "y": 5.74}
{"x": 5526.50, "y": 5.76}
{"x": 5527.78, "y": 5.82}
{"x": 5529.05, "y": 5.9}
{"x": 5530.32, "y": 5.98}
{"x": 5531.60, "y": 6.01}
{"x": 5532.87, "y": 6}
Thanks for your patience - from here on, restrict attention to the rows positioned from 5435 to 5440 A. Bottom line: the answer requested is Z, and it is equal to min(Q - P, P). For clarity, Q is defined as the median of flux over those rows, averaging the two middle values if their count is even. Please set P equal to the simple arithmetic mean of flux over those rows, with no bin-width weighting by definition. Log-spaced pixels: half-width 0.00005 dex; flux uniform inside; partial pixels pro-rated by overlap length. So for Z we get -0.010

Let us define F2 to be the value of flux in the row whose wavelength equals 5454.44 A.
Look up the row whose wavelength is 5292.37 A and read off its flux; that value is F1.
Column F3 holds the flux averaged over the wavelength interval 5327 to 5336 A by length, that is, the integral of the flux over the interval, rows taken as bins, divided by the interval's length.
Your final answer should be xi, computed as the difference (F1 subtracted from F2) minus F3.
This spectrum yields -6.66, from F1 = 6.73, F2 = 6.18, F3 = 6.11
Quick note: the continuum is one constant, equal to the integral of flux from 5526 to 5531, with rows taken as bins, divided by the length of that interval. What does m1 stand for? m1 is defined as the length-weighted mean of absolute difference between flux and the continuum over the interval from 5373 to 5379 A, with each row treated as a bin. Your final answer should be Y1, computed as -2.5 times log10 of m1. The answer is 1.81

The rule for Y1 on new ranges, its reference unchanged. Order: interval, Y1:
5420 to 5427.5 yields 1.67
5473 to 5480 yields 1.73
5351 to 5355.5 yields 0.74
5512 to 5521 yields 1.74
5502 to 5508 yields 0.87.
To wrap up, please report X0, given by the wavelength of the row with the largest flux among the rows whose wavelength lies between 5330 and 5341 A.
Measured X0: 5335.20 A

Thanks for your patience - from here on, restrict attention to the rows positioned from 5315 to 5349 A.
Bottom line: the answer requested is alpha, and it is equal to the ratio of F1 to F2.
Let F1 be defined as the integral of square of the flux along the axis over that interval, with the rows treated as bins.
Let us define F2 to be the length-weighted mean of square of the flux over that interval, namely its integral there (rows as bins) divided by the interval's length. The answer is 34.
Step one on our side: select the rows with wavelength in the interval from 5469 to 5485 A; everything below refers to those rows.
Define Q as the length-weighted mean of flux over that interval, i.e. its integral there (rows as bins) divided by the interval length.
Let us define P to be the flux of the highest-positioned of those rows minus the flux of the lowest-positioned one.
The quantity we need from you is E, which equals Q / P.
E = -12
